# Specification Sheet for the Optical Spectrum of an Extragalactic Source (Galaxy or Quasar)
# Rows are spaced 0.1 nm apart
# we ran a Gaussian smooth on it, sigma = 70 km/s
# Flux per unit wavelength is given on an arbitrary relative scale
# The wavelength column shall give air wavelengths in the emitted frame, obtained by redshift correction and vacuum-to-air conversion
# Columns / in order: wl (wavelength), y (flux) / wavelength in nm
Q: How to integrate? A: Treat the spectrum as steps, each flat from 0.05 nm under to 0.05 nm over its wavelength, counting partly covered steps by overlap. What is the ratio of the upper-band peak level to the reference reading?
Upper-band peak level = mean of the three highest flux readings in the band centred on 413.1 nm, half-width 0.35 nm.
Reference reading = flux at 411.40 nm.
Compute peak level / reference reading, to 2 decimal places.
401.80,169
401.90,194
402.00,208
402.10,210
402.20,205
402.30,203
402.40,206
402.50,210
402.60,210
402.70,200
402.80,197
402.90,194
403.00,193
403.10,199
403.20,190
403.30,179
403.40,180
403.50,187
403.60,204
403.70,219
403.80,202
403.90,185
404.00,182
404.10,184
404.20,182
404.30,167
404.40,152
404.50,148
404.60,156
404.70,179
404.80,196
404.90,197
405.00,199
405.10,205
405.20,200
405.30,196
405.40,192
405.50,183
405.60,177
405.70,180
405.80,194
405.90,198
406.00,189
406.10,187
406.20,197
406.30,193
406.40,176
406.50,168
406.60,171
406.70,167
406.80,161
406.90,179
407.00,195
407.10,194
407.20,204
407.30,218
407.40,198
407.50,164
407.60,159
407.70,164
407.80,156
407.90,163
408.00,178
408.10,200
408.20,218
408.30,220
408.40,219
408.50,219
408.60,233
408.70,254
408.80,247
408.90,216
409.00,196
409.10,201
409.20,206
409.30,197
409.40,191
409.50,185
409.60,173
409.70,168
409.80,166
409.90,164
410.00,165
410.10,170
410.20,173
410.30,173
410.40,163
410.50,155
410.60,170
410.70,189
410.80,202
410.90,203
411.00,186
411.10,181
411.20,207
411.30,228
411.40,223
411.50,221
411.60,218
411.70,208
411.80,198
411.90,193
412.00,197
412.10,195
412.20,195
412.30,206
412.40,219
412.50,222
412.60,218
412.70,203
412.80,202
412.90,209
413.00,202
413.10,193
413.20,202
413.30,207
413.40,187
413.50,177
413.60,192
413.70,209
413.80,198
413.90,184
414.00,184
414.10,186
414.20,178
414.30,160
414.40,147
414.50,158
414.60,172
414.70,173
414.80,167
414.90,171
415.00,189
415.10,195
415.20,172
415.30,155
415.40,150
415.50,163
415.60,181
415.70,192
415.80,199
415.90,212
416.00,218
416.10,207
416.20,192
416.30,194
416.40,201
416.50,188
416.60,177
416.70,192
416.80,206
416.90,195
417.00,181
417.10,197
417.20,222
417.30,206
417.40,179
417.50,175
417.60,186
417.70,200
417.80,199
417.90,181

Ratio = 0.92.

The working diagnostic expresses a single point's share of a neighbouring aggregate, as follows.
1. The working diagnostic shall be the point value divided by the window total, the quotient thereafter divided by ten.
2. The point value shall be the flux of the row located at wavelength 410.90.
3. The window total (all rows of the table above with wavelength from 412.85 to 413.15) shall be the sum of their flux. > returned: 0.0336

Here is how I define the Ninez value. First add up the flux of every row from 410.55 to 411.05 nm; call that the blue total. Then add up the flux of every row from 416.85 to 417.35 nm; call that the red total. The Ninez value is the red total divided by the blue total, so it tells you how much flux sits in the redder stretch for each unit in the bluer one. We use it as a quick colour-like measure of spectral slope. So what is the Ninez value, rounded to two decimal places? 1.05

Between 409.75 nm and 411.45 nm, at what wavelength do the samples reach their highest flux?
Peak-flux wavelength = 411.30 nm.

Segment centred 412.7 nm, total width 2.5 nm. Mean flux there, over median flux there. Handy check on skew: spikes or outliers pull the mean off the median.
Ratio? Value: 1.00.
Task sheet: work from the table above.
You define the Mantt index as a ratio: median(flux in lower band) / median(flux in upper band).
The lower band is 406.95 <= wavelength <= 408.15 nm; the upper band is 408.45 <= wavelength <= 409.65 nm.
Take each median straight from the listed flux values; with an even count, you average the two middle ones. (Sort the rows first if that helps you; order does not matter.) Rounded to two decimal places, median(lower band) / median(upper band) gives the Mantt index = 0.91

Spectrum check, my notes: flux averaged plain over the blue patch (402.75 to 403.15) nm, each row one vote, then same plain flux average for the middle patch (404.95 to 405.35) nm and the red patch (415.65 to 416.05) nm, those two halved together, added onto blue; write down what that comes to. 398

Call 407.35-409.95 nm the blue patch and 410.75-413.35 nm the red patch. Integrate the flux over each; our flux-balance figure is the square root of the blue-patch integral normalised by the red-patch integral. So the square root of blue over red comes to 0.973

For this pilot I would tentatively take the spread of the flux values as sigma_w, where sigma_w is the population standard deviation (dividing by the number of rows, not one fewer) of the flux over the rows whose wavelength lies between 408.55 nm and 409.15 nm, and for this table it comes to 22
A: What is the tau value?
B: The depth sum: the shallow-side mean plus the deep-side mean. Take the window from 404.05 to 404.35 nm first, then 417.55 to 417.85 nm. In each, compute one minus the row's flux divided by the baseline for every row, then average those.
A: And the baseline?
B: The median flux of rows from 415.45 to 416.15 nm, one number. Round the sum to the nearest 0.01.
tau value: 0.13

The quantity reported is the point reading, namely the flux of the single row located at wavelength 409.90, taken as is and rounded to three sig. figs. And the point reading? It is 164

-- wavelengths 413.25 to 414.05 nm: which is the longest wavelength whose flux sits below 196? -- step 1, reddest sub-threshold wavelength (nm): 414.00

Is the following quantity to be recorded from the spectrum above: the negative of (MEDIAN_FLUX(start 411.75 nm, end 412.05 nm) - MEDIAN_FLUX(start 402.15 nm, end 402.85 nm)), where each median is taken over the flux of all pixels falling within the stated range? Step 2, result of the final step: 8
